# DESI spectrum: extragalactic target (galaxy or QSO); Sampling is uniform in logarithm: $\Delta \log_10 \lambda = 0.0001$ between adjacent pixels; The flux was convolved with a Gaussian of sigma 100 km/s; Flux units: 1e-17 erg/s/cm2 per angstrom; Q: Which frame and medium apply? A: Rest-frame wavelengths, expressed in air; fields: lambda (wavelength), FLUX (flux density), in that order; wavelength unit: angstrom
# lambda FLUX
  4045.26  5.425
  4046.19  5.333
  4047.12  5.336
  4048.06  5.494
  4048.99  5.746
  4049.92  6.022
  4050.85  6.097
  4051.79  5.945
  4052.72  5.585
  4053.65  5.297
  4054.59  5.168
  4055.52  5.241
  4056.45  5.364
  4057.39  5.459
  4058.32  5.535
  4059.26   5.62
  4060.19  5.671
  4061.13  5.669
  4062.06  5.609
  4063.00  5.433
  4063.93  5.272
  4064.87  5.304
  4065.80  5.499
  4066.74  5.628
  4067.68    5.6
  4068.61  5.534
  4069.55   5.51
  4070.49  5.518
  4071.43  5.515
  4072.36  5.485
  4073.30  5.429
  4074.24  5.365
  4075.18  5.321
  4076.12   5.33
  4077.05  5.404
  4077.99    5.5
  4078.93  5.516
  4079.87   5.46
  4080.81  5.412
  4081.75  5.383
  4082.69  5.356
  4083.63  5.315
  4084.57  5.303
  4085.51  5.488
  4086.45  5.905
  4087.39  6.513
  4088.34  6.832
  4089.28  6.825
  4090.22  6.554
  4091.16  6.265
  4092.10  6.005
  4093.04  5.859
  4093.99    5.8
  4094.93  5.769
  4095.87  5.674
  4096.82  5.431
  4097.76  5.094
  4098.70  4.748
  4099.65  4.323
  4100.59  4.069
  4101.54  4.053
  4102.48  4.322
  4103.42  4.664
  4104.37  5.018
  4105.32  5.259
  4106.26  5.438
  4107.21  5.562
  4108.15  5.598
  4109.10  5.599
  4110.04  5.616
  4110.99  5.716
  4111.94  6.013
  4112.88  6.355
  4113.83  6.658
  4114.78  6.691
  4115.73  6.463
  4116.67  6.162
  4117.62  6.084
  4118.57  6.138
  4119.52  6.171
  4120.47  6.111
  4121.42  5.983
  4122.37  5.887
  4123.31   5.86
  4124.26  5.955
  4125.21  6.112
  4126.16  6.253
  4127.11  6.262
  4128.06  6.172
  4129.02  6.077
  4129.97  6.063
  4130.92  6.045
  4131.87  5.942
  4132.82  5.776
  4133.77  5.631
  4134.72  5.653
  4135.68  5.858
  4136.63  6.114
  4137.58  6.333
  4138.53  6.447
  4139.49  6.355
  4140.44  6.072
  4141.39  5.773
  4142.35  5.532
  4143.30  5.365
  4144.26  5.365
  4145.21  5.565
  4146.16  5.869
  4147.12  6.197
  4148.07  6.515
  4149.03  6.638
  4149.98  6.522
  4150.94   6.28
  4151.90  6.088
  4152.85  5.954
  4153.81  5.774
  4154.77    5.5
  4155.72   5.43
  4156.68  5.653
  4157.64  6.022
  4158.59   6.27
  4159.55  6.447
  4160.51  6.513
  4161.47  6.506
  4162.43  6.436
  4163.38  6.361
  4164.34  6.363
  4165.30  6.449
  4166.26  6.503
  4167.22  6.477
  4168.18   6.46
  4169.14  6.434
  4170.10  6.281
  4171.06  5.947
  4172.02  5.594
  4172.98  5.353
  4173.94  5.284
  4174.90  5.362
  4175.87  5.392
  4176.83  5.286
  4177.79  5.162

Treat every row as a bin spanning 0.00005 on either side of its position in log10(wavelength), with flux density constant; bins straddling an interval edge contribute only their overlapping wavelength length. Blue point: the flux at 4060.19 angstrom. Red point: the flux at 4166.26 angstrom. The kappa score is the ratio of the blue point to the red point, 0.87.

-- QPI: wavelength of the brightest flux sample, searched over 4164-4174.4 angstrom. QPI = 4166.26 angstrom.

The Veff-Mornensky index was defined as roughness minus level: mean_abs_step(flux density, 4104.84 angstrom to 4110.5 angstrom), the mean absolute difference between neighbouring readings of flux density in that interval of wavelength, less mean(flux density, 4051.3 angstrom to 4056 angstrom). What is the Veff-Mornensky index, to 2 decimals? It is -5.38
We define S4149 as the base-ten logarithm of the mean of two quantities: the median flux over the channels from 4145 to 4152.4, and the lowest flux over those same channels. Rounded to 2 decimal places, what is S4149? 0.77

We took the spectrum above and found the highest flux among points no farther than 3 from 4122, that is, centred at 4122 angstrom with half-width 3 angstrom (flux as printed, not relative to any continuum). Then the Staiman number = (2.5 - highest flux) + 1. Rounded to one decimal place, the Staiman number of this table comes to -2.7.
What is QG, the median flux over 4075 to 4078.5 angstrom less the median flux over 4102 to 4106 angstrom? 0.53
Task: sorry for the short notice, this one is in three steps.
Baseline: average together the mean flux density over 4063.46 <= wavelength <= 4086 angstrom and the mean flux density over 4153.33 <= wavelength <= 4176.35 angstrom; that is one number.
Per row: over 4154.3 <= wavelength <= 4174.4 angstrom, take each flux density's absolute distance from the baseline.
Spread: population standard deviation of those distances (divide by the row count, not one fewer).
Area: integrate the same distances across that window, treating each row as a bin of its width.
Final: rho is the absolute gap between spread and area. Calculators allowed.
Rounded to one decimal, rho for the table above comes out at 10.4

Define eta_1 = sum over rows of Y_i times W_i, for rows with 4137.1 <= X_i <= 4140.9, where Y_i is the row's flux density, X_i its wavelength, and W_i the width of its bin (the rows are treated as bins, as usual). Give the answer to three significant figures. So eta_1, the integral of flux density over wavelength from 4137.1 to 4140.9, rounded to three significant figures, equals 24.0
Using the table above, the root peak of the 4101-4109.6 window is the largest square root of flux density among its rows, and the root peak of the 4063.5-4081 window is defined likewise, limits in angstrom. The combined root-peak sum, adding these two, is 4.74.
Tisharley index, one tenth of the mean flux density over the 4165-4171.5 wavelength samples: 0.64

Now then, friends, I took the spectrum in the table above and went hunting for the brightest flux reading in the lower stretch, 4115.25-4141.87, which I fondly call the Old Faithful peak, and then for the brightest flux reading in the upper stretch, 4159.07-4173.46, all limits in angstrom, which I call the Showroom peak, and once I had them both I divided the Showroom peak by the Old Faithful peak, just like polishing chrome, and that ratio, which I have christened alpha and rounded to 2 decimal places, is 1.01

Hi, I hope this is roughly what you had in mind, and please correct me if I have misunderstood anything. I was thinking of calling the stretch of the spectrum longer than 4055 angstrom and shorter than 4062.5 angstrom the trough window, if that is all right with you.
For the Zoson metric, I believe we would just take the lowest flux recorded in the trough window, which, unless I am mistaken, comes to 5.241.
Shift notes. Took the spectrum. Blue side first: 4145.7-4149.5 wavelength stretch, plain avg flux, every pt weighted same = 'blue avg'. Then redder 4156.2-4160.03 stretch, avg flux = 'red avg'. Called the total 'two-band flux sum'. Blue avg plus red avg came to 12.4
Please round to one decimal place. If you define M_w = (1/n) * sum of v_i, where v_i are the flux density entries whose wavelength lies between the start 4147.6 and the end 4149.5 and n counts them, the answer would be 6.6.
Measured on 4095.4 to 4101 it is 4.9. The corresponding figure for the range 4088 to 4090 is 6.8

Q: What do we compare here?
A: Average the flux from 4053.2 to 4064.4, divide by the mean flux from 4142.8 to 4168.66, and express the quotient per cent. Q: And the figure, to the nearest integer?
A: 89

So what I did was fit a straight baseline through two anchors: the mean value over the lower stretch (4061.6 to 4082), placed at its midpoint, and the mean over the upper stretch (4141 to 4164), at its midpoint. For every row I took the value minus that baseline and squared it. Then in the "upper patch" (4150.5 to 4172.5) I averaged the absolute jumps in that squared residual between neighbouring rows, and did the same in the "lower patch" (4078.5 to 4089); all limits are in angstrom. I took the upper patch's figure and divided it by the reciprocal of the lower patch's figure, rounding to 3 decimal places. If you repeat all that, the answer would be 0.013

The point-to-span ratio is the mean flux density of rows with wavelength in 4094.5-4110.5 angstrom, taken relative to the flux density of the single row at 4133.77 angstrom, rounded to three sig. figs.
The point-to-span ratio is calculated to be 0.901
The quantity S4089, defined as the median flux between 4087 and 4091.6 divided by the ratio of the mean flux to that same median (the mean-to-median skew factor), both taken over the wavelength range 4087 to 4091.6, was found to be 6.5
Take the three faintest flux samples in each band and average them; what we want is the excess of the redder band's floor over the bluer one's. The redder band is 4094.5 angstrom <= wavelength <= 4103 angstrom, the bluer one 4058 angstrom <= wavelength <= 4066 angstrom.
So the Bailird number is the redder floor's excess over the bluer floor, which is -1.2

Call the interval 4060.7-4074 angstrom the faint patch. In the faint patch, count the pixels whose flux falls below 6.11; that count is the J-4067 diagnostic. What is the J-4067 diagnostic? 14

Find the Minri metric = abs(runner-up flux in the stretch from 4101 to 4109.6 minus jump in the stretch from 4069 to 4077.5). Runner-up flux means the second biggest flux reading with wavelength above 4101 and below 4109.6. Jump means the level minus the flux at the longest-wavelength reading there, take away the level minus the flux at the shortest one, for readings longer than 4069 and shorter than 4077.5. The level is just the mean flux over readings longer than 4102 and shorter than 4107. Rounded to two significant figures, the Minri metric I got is 5.5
